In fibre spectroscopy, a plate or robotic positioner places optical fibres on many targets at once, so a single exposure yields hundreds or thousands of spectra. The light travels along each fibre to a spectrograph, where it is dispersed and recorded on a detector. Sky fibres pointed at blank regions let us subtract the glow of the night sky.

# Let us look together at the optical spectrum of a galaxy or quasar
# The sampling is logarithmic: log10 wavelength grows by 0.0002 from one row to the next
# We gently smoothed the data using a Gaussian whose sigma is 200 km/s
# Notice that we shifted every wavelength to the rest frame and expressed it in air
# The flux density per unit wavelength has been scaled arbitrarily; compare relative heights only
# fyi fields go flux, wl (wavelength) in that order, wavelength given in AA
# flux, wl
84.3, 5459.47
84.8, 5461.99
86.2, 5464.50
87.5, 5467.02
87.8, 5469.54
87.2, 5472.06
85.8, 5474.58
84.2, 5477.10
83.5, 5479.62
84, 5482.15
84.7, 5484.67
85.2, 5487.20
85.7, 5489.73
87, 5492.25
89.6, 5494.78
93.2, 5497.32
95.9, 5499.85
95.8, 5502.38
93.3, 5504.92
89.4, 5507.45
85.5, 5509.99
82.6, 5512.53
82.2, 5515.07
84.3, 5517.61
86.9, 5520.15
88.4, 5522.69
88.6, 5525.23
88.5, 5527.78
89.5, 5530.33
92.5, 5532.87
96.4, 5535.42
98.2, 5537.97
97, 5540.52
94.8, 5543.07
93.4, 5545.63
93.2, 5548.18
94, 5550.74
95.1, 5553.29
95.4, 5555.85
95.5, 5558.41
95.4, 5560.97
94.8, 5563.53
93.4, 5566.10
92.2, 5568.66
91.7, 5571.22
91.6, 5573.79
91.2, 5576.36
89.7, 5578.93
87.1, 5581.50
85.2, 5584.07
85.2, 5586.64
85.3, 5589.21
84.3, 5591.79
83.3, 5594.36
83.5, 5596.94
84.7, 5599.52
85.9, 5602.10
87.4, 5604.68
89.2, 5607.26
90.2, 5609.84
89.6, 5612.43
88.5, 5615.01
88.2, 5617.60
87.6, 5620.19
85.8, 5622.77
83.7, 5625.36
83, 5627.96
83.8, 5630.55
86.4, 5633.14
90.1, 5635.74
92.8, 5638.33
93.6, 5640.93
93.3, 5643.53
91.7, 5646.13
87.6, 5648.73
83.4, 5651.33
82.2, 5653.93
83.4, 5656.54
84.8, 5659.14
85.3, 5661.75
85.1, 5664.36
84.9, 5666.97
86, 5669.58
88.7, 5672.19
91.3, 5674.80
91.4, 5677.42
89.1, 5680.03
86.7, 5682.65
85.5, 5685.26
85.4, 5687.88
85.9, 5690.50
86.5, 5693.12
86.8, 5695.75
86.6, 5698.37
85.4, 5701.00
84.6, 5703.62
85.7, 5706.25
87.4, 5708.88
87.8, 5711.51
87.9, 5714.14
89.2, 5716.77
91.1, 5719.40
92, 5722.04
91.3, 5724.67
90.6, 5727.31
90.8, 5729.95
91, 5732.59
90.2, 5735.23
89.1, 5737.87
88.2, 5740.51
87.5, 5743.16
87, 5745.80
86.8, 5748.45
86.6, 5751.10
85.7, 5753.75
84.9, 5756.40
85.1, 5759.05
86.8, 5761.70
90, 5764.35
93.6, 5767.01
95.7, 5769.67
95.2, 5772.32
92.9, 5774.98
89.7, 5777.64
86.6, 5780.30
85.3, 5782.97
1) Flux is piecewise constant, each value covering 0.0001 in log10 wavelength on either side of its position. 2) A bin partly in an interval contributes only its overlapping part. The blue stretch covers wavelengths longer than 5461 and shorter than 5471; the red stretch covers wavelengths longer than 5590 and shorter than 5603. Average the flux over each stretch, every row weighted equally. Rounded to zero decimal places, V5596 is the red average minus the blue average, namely -2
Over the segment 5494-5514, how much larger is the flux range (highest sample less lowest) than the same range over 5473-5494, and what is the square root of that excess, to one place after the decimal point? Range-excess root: 3.1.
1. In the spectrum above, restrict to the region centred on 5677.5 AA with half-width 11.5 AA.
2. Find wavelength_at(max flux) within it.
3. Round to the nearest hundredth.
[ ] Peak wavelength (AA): 5677.42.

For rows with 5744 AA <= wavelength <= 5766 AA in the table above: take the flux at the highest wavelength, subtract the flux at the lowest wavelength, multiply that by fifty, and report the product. 150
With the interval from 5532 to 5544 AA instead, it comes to 115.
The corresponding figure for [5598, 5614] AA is 245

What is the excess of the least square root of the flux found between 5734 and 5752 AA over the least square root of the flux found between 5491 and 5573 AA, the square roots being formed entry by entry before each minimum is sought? 0.24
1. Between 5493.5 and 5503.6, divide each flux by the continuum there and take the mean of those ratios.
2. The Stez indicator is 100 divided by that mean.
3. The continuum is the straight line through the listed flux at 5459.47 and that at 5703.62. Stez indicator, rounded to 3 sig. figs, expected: 90.1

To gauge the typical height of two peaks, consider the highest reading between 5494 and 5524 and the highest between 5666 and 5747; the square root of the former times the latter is 94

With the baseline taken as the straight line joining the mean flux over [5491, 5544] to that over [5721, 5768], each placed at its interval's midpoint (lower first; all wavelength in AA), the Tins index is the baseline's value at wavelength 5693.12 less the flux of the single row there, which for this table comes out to 3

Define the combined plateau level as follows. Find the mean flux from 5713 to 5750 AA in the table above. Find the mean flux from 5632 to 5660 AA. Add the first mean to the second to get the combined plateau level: 178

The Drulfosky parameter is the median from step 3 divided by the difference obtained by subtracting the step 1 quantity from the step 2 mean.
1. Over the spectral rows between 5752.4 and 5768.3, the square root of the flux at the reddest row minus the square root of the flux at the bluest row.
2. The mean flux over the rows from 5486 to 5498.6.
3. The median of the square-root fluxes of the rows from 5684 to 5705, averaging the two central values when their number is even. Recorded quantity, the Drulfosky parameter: 0.106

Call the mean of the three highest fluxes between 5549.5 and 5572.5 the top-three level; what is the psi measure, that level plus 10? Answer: 105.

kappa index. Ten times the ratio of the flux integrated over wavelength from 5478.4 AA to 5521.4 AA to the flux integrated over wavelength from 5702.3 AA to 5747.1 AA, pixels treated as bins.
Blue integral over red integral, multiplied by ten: 9.5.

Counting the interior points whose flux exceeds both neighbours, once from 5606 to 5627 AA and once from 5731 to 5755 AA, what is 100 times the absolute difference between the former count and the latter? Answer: 100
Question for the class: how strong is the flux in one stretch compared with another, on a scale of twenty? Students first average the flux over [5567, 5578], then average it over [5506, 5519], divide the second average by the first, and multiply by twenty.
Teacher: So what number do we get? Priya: 18.5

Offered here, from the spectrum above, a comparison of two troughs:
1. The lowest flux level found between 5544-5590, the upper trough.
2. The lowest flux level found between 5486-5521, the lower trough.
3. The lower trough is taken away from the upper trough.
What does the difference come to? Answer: 3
